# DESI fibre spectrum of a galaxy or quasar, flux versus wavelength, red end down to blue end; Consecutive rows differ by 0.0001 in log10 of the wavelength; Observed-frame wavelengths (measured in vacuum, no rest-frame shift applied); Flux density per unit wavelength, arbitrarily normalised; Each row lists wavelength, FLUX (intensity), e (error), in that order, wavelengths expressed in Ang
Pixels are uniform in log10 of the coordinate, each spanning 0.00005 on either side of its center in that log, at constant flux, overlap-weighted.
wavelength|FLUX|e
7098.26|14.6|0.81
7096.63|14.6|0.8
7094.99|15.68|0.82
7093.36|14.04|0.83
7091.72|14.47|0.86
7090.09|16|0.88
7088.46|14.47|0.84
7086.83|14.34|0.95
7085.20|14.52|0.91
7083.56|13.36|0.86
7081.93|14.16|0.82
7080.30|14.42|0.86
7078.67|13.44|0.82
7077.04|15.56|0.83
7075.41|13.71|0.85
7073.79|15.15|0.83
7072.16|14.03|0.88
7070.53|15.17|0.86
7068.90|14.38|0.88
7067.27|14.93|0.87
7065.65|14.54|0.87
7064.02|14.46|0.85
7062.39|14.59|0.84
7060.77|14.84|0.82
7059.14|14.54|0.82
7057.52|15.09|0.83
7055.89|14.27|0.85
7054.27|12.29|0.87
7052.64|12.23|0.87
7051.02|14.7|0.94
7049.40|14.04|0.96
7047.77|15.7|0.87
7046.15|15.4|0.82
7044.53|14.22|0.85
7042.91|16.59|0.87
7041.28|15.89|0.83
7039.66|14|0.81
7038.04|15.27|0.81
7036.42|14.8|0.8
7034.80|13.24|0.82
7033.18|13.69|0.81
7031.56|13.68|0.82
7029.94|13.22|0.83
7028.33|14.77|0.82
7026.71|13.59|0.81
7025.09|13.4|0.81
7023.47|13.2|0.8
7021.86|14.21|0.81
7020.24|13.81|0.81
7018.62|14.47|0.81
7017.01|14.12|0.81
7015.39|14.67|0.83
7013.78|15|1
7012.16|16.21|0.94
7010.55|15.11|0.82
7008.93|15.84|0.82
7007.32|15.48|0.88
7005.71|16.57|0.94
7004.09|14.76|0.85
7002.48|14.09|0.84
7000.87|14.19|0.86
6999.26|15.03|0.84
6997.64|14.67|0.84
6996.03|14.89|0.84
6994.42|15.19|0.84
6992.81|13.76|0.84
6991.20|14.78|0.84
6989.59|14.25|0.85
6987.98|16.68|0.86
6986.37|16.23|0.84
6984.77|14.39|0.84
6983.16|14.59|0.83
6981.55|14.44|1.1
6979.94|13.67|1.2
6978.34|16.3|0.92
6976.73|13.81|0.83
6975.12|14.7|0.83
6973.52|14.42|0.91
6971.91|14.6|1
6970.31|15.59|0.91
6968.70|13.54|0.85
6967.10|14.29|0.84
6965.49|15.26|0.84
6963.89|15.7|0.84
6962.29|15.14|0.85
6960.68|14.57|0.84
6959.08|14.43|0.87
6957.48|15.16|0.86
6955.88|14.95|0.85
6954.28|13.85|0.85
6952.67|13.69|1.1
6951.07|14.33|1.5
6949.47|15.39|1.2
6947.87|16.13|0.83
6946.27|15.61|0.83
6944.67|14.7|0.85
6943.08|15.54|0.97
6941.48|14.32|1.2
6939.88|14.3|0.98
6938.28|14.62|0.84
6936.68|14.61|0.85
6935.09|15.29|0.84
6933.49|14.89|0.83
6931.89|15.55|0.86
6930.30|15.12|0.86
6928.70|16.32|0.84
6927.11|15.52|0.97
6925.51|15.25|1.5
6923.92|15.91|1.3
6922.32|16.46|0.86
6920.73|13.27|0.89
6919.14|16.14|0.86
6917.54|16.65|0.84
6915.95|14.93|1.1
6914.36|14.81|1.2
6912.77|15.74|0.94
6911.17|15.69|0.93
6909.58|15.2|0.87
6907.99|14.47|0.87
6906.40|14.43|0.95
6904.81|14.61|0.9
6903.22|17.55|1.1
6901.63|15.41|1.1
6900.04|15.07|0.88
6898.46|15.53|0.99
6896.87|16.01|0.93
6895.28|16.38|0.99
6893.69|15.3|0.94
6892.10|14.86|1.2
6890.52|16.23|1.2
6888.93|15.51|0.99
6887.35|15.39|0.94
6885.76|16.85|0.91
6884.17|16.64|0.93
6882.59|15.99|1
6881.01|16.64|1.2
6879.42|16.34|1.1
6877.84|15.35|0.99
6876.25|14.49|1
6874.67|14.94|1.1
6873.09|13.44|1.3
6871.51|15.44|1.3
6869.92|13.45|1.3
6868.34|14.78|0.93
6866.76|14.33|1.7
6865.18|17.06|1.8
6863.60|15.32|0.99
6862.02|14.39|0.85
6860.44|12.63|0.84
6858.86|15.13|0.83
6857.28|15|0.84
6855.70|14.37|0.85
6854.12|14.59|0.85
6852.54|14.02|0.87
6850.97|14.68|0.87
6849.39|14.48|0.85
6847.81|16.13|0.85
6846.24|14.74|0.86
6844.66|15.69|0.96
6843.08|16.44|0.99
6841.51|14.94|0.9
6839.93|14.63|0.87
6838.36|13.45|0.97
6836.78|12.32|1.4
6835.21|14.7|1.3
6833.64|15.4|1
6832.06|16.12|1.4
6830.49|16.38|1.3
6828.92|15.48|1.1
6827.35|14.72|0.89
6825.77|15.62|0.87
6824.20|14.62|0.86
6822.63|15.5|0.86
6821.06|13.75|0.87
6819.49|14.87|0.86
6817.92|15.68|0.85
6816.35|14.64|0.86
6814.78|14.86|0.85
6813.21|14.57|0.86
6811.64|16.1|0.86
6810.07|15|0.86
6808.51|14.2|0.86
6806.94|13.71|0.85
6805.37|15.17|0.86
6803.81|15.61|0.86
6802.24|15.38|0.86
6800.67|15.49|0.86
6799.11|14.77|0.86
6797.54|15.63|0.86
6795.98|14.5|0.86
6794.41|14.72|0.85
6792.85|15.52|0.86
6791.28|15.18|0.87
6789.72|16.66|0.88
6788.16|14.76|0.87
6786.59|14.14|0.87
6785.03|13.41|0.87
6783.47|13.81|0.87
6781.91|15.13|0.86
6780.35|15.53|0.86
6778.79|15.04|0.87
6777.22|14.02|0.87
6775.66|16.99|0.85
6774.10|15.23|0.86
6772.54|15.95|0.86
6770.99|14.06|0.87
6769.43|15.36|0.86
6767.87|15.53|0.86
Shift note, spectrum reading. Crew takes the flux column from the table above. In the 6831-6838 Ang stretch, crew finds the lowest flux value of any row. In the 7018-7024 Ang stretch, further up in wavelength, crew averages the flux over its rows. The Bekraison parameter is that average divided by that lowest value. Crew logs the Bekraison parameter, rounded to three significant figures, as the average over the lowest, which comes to 1.13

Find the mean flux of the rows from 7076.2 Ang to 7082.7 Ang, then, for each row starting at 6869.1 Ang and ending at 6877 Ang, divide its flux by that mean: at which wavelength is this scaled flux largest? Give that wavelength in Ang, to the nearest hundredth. 6871.51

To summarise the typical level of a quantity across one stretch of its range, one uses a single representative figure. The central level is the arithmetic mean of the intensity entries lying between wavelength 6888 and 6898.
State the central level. 15.7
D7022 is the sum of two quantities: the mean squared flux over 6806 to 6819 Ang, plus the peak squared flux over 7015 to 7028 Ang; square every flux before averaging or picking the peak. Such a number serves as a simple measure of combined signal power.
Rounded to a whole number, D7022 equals 436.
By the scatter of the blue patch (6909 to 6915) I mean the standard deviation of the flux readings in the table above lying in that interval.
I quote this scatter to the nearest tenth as 0.4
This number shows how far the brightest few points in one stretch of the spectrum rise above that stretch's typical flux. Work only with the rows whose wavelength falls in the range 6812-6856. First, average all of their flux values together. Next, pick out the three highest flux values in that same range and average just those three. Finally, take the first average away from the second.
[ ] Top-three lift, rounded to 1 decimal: 1.4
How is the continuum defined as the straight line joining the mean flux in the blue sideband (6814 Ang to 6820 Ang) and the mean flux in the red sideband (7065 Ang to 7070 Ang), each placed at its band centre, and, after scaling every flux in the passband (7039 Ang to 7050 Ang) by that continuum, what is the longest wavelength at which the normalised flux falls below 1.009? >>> 7049.40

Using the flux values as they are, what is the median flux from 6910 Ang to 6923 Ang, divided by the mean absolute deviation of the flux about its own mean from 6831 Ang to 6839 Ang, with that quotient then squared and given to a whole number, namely 169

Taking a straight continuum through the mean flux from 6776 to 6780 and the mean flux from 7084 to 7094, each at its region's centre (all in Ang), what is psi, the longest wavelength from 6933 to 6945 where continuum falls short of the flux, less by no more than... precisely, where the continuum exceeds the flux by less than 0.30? 6944.67 Ang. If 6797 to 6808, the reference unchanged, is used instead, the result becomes 6805.37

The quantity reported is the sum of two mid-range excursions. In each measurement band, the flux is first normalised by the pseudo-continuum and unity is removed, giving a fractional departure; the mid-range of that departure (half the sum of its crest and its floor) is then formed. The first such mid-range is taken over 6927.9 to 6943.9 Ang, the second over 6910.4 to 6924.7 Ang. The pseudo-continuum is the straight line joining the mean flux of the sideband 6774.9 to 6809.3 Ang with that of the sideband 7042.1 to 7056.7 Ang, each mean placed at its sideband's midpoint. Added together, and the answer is 0.064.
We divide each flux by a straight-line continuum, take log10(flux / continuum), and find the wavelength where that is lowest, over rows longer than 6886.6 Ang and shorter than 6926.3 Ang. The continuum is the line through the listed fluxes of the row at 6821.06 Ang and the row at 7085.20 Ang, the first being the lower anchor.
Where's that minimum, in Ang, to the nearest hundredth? 6920.73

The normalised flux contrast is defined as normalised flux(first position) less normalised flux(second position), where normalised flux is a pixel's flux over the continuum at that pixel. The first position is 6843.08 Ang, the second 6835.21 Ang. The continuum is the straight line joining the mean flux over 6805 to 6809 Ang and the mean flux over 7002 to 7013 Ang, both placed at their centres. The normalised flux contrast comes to 0.117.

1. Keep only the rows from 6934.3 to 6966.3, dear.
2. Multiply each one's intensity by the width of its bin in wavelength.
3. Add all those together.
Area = 476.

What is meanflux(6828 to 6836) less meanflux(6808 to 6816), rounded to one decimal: 0.7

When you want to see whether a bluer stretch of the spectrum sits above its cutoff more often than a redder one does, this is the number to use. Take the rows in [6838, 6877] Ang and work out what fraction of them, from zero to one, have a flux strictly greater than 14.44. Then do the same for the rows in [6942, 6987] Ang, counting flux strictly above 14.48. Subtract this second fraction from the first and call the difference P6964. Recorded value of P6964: 0.1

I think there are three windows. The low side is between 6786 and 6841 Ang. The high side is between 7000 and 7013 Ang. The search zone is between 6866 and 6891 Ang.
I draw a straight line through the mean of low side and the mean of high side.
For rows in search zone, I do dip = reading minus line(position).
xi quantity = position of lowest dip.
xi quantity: 6873.09 Ang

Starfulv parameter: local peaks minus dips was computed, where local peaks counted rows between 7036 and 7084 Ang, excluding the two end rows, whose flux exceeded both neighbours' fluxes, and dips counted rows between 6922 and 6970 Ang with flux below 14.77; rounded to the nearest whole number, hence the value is -1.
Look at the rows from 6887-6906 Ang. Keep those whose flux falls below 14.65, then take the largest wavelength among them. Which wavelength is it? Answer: 6904.81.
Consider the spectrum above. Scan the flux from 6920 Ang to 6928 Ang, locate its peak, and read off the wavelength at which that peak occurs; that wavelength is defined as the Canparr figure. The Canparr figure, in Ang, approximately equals 6922.32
